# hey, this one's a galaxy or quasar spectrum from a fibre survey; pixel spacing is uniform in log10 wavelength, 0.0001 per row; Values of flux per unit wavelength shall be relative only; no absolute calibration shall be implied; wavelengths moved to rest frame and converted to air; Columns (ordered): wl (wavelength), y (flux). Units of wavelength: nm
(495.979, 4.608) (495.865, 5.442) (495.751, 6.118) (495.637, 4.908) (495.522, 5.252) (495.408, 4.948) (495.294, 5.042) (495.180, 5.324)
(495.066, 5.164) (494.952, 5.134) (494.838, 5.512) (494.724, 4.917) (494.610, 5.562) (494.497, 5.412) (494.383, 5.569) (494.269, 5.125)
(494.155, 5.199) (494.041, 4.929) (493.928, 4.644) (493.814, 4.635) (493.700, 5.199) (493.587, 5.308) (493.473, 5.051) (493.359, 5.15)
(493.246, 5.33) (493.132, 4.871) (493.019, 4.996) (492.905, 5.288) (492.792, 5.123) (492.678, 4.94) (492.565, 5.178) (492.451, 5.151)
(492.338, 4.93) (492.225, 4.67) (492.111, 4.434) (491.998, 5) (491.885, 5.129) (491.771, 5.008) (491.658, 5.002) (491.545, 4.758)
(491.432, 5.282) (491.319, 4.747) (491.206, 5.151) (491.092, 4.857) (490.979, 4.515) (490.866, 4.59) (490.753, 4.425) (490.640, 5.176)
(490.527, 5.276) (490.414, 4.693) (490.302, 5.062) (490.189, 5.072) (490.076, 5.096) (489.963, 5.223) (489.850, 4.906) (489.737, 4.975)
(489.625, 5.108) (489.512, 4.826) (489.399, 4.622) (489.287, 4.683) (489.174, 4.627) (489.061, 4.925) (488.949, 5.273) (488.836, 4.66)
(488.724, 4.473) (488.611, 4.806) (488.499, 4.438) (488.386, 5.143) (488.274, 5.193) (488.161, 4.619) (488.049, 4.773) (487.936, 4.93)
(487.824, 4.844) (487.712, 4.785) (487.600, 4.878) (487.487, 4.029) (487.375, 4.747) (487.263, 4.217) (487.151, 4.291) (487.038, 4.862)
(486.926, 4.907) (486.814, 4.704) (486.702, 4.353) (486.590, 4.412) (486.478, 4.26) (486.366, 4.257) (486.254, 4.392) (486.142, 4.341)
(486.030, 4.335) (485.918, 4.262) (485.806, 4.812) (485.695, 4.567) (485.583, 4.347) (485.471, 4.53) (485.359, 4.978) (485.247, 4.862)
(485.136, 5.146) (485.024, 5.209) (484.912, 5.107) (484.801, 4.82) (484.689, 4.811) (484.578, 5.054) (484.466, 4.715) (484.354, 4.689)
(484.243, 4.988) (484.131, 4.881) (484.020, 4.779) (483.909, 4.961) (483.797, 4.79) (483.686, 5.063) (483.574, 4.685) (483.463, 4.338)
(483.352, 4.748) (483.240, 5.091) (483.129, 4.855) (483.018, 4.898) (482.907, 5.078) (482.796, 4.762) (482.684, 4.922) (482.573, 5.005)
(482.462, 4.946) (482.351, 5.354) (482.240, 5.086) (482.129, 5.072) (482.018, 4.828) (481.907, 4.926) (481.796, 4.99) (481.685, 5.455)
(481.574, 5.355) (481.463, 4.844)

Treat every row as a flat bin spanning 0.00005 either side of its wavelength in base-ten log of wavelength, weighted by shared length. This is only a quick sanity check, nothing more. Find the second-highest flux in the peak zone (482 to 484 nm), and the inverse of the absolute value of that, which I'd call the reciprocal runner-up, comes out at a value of 0.196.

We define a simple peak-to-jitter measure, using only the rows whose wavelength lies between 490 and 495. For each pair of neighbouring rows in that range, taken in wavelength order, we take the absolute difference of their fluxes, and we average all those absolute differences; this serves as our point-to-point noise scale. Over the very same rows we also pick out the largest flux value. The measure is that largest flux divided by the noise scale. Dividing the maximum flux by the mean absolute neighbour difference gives 20.5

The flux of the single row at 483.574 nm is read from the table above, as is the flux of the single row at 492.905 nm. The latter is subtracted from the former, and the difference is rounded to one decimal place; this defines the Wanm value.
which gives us -0.6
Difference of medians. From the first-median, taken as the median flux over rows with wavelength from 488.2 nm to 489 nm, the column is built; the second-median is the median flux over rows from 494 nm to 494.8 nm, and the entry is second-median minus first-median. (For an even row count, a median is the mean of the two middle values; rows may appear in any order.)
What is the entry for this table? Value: 0.39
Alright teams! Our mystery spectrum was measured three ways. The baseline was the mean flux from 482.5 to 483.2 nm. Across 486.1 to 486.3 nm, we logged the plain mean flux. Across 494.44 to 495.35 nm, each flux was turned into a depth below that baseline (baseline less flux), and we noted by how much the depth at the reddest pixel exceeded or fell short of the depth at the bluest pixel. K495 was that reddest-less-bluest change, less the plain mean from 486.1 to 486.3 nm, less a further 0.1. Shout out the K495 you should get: -4.10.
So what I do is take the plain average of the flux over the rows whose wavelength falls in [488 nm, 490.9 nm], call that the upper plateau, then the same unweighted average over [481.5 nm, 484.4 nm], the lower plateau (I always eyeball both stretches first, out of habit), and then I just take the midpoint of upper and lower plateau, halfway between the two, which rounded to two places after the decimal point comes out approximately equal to 4.91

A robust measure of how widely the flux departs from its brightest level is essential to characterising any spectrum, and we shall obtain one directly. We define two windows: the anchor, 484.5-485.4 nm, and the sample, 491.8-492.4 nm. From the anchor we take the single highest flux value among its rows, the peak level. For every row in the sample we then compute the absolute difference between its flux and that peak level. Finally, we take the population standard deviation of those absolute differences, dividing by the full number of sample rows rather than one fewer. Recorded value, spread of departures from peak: 0.25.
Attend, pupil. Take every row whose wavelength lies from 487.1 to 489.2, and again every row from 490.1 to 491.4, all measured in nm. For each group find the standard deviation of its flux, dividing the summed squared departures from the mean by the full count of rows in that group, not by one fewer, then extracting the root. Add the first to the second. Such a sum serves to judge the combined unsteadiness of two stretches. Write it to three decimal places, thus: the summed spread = 0.599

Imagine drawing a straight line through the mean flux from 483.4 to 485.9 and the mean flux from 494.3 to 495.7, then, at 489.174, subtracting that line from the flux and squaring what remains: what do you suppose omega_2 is 0.14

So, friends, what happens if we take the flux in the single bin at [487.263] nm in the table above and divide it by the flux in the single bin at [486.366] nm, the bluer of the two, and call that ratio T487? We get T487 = 0.99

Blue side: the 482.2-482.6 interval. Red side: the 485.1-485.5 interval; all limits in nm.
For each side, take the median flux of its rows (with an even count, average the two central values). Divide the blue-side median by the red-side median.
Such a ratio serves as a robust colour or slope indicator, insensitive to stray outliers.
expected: 1.026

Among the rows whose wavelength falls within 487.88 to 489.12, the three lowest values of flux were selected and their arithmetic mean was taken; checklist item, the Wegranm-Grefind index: 4.51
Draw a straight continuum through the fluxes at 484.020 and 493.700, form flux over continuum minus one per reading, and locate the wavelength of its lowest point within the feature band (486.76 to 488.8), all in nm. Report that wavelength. 487.487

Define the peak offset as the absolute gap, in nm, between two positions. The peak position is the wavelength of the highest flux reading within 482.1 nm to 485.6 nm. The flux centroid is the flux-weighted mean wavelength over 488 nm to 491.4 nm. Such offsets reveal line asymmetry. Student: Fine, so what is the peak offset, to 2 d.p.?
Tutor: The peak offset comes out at 7.34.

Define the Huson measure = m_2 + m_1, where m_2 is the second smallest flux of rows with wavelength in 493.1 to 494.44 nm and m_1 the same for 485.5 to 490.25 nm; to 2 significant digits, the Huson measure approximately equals 8.9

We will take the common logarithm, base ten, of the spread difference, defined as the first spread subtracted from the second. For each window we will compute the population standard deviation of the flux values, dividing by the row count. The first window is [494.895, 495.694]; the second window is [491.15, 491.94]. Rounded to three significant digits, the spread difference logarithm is -1.36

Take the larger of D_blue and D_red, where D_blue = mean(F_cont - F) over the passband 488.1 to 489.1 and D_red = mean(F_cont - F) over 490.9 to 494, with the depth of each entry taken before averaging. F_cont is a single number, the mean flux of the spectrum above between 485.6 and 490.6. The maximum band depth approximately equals -0.12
